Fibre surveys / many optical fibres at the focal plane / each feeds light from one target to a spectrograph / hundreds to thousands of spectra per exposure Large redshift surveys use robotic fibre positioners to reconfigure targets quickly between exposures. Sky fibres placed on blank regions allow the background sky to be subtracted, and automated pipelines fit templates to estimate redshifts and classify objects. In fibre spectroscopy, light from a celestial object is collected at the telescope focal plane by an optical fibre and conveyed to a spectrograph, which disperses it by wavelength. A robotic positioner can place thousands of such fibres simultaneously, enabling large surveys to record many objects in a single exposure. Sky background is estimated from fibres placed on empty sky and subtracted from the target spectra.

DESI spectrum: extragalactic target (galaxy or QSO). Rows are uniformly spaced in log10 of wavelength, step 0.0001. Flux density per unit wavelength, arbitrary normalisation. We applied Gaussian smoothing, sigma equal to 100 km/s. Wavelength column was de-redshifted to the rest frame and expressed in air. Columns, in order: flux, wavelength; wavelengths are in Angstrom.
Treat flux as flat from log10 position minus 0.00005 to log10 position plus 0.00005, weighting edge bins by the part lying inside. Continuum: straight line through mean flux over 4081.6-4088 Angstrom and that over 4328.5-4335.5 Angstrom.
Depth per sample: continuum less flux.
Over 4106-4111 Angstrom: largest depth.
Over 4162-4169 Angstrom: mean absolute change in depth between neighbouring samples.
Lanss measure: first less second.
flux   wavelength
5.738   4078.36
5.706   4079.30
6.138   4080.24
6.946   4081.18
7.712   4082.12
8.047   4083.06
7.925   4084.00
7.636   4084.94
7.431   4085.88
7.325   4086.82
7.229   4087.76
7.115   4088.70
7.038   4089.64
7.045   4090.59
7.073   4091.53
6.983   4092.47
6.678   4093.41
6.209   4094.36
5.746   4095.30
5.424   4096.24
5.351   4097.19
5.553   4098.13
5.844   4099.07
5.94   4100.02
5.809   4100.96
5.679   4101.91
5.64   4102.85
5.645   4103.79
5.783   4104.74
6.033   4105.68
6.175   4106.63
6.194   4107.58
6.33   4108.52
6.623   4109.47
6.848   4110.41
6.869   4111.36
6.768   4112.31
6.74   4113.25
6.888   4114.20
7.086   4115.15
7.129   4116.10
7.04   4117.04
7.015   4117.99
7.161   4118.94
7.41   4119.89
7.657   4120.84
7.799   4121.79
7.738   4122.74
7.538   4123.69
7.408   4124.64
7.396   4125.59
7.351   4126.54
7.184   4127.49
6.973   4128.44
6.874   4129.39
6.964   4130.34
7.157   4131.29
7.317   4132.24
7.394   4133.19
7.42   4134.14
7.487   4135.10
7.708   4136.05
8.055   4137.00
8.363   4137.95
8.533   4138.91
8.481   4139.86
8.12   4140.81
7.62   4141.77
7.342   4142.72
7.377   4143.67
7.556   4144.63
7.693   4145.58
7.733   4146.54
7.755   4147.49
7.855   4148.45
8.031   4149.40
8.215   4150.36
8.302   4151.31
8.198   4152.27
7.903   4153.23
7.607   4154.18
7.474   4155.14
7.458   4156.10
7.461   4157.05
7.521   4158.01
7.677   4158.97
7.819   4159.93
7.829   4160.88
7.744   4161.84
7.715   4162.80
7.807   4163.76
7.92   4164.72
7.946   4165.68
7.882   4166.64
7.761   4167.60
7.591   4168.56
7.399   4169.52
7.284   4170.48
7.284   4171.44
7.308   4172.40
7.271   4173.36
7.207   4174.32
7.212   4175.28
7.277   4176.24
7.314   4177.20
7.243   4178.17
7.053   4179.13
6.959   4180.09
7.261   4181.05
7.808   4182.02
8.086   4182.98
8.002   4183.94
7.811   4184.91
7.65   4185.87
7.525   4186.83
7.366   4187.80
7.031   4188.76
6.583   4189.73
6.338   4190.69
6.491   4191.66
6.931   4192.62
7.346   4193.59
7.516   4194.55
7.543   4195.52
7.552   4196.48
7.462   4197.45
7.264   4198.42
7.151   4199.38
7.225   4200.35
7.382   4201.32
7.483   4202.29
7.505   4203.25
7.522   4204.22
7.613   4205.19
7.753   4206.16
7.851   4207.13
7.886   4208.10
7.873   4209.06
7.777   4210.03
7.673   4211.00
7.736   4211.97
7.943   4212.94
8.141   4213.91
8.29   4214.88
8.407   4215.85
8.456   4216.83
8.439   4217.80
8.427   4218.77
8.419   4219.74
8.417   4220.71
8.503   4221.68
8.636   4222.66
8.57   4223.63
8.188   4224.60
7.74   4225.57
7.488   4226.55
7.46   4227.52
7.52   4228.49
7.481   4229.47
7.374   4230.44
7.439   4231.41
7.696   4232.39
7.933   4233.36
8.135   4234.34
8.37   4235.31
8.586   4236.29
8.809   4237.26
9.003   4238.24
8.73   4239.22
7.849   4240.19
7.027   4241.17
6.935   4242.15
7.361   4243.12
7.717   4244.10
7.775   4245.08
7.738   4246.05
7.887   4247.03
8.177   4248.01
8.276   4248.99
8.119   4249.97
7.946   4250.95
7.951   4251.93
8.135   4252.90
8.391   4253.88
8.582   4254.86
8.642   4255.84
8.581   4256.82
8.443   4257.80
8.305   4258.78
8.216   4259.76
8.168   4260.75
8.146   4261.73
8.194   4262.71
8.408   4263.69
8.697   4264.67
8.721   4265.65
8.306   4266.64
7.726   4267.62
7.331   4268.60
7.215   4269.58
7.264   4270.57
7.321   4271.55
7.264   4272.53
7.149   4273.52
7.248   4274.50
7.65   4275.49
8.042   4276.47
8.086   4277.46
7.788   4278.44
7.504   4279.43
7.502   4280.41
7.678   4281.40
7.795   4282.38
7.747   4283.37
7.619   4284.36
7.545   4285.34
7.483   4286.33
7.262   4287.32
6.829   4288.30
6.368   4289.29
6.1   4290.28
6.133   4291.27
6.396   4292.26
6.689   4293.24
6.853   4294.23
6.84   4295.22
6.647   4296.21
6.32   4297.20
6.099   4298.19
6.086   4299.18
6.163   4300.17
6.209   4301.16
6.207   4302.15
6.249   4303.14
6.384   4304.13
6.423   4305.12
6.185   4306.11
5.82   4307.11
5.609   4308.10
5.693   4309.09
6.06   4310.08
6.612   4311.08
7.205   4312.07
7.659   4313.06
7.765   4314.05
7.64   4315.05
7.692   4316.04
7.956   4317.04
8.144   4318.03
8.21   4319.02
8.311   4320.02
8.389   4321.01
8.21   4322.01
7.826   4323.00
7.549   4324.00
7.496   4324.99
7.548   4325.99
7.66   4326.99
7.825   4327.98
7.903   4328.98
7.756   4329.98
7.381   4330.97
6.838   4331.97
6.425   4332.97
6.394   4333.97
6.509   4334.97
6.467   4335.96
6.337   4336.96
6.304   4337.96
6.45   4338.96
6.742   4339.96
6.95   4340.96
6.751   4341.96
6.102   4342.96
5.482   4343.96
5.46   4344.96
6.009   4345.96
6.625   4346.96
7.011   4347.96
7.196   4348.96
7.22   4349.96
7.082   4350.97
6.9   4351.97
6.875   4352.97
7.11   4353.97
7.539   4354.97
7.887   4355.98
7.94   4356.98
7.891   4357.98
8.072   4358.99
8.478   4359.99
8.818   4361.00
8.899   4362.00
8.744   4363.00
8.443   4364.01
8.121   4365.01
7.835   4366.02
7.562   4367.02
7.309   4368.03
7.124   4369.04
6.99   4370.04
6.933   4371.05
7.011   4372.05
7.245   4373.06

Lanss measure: 1.3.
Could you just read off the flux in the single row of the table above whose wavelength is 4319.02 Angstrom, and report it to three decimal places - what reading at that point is 8.210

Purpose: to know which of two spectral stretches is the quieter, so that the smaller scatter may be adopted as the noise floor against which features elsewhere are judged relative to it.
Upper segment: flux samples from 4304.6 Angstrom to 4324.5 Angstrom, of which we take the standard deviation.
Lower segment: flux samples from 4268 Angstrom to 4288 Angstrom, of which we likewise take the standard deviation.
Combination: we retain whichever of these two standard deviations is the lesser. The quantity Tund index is 0.27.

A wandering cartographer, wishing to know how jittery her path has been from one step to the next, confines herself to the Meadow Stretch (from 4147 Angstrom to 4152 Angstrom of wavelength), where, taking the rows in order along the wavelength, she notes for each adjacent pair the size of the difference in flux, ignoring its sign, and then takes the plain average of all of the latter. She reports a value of 0.14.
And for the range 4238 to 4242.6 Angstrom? 0.52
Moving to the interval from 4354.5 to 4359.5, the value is 0.16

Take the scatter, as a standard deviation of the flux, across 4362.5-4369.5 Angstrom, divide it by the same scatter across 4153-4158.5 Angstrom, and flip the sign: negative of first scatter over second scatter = -3.5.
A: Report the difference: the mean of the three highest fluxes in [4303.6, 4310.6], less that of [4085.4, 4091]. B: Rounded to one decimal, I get -1.0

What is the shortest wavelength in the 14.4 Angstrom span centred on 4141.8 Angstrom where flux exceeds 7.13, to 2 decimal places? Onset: 4135.10 Angstrom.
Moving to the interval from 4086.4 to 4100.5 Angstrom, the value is 4086.82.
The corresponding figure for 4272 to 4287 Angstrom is 4272.53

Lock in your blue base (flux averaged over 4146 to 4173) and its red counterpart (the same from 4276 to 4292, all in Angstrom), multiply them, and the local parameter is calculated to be 57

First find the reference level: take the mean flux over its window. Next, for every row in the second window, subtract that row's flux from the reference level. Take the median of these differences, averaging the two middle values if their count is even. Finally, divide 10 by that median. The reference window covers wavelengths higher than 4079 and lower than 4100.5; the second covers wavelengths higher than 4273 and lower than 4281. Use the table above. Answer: -11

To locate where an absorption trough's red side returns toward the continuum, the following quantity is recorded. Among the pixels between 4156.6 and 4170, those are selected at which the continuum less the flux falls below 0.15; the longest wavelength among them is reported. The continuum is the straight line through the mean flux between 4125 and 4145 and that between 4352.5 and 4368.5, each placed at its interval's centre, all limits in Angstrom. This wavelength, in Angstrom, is 4168.56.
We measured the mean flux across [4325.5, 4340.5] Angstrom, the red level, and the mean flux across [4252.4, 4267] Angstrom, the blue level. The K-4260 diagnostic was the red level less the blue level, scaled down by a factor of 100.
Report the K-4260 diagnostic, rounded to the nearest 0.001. -0.014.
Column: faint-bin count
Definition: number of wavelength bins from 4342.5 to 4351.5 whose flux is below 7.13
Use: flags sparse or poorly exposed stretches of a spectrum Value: 7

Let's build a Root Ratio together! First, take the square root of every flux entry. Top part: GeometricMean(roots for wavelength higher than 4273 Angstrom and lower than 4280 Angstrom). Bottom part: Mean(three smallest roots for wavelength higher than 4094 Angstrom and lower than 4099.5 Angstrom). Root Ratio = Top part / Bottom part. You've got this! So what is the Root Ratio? 1.18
